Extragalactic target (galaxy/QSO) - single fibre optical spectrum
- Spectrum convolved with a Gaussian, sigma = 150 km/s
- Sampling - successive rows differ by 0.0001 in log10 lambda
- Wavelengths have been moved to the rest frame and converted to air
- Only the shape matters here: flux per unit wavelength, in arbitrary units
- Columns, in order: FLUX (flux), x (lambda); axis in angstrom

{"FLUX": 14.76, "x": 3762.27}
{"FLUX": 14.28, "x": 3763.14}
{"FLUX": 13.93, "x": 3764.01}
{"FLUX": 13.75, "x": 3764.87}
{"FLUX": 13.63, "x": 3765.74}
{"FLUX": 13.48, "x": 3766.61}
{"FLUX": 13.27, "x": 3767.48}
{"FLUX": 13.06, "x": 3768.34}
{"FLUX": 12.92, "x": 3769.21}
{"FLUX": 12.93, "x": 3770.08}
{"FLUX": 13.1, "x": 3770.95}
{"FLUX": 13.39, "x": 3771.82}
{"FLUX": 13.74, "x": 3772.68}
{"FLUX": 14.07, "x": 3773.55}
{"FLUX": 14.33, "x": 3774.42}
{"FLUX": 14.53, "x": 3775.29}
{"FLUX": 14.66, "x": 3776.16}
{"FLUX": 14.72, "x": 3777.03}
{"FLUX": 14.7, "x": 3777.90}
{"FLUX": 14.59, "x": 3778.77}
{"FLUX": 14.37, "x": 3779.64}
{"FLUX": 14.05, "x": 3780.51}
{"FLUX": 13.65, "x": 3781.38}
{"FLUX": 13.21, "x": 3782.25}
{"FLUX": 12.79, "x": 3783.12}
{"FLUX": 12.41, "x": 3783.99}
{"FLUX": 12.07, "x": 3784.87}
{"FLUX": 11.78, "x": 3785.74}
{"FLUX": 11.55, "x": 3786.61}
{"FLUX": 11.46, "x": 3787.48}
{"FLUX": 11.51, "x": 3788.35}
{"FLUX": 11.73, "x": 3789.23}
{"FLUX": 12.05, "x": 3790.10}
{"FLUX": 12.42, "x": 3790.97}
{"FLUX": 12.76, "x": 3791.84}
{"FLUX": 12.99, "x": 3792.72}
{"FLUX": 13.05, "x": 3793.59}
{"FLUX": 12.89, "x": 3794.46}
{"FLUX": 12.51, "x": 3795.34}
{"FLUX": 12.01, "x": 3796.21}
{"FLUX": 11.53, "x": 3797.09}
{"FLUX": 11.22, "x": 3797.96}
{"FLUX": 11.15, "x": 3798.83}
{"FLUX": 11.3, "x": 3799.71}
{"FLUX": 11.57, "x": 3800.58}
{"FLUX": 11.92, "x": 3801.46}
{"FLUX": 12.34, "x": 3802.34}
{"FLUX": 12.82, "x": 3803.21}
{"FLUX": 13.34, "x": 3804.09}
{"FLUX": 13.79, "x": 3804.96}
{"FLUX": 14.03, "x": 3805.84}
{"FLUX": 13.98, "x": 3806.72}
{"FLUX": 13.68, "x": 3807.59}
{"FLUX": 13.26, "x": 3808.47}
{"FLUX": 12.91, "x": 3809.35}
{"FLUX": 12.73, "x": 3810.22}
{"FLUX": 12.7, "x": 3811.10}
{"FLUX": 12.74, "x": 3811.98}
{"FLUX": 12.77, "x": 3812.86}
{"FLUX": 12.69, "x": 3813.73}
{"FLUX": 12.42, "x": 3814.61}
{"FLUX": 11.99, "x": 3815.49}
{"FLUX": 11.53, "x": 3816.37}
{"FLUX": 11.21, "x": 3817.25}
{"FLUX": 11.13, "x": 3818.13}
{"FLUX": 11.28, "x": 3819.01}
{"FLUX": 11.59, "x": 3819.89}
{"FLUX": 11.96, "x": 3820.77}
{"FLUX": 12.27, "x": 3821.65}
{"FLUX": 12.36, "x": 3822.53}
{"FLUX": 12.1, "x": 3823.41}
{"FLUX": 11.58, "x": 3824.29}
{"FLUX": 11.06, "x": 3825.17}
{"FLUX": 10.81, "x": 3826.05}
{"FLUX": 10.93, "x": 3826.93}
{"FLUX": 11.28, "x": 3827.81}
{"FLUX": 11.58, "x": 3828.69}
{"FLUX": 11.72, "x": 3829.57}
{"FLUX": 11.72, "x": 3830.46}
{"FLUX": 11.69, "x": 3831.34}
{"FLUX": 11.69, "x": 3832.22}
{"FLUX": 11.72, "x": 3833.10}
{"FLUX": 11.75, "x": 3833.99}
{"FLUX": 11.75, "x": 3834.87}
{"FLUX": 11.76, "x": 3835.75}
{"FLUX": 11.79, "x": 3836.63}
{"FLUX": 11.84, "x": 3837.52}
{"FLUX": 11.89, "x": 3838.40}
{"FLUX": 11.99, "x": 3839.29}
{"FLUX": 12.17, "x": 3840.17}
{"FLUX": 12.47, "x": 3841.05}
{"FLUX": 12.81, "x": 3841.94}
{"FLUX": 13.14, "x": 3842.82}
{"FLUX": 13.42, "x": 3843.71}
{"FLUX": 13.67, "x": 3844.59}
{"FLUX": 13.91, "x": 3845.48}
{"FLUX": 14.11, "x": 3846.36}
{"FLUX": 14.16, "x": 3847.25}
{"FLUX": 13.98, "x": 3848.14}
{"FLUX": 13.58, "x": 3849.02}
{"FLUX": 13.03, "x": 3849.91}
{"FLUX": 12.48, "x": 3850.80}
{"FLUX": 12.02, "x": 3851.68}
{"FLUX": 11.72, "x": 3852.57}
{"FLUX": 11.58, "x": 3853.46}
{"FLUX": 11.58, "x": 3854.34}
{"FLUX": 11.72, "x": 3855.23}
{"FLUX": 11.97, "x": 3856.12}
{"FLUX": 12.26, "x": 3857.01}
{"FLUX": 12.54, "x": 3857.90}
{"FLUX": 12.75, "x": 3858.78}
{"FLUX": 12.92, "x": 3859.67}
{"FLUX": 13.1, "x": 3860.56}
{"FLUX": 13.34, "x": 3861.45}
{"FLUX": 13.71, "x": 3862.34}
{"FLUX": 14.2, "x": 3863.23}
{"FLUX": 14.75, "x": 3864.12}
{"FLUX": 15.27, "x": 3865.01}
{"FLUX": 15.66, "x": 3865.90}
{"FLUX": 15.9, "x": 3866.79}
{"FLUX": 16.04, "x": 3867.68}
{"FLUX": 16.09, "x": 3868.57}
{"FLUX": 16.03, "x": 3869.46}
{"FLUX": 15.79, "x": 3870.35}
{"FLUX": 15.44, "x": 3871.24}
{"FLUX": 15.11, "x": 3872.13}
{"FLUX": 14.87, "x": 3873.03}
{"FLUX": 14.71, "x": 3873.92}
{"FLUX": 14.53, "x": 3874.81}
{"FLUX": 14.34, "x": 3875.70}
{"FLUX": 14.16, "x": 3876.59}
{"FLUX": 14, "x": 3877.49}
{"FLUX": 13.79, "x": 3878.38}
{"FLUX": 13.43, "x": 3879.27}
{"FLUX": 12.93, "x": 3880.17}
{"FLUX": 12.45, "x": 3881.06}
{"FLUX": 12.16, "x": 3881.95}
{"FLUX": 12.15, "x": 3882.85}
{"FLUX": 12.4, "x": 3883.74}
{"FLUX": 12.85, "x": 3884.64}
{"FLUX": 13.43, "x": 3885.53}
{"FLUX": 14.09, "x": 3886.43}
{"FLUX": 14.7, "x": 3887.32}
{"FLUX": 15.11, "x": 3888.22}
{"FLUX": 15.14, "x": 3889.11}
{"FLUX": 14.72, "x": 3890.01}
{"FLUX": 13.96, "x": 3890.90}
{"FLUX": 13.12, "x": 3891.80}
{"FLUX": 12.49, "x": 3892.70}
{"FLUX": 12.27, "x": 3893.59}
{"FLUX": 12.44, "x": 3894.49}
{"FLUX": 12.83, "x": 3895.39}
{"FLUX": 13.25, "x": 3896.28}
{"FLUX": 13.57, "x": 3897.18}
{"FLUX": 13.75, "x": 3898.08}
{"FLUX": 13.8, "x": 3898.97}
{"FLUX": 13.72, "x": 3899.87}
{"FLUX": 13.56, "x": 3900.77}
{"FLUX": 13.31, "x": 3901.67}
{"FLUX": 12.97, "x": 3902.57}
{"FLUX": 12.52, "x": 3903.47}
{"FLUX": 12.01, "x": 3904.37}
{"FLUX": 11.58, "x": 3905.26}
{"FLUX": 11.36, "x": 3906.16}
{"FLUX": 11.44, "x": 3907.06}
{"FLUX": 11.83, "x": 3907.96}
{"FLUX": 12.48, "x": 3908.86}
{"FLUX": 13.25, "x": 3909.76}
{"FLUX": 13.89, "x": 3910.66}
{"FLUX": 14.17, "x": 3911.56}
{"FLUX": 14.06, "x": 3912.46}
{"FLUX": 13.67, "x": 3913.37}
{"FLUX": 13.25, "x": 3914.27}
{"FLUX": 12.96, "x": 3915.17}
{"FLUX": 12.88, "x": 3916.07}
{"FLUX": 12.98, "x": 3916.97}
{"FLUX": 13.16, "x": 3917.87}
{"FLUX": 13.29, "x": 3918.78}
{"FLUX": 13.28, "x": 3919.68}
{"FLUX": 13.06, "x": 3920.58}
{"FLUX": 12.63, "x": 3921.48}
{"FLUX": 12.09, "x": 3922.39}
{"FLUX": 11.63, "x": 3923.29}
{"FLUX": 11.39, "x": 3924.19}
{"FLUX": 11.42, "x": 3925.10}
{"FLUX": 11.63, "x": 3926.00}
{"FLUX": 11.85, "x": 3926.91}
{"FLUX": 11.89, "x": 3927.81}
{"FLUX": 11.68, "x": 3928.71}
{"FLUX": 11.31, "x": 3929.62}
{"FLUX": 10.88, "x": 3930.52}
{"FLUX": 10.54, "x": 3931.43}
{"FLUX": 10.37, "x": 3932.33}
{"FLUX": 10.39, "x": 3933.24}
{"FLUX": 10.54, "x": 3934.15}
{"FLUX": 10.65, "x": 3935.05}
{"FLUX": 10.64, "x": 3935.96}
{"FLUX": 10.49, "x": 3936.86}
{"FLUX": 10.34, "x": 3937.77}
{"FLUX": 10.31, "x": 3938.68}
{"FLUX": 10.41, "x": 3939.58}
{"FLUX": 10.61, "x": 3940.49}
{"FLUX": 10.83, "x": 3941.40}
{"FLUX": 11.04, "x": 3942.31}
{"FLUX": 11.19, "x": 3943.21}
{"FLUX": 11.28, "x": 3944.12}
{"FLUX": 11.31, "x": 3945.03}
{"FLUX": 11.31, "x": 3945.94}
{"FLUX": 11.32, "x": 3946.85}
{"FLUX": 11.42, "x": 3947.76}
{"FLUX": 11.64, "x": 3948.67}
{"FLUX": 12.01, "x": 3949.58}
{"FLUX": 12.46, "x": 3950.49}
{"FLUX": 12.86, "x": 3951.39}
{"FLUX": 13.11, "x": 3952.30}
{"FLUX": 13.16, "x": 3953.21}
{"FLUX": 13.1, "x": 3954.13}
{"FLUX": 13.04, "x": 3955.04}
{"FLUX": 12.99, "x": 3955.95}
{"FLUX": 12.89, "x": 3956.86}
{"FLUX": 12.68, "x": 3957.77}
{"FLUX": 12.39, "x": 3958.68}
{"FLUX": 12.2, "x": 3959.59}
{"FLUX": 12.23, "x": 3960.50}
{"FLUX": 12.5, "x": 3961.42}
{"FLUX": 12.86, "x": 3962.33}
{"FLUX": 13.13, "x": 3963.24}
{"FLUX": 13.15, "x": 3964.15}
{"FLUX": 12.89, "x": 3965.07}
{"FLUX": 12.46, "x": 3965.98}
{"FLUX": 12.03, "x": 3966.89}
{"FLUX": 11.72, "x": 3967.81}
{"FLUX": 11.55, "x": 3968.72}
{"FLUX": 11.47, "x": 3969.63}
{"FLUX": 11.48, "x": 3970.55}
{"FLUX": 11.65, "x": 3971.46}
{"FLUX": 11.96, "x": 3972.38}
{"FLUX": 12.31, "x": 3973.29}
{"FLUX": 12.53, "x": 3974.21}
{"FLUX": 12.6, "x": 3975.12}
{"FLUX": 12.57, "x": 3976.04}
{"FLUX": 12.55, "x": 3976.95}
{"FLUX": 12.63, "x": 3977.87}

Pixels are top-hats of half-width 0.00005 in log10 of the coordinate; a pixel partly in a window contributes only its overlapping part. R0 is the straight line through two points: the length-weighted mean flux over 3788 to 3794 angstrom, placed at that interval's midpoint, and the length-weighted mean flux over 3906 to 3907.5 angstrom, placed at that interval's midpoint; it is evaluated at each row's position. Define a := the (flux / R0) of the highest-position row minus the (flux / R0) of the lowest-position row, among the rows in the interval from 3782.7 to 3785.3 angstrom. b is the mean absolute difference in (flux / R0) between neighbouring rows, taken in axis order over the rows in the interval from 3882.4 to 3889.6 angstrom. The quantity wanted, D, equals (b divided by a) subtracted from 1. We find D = 1.7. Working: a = -0.06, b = 0.0377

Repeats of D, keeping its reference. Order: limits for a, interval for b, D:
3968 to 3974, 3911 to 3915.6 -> 0.6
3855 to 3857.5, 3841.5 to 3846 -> 0.5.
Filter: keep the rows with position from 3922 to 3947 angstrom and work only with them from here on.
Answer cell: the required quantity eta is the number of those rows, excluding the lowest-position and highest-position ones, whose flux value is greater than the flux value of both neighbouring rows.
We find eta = 2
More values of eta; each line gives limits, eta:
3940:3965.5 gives 2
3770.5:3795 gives 2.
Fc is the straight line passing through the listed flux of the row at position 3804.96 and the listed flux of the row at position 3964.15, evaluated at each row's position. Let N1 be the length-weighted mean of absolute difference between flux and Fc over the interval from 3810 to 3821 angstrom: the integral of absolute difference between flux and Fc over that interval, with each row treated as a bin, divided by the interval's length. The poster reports 1.7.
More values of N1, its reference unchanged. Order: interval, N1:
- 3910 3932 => 1.0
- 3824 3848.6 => 1.6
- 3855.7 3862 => 0.9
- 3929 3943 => 2.6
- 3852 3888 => 1.2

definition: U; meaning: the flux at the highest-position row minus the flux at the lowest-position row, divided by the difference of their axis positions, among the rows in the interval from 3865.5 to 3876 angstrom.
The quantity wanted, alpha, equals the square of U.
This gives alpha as 0.018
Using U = -0.13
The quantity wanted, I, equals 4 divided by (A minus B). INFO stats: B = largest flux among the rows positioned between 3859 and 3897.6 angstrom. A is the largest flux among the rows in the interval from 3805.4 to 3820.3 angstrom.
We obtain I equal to -1.9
